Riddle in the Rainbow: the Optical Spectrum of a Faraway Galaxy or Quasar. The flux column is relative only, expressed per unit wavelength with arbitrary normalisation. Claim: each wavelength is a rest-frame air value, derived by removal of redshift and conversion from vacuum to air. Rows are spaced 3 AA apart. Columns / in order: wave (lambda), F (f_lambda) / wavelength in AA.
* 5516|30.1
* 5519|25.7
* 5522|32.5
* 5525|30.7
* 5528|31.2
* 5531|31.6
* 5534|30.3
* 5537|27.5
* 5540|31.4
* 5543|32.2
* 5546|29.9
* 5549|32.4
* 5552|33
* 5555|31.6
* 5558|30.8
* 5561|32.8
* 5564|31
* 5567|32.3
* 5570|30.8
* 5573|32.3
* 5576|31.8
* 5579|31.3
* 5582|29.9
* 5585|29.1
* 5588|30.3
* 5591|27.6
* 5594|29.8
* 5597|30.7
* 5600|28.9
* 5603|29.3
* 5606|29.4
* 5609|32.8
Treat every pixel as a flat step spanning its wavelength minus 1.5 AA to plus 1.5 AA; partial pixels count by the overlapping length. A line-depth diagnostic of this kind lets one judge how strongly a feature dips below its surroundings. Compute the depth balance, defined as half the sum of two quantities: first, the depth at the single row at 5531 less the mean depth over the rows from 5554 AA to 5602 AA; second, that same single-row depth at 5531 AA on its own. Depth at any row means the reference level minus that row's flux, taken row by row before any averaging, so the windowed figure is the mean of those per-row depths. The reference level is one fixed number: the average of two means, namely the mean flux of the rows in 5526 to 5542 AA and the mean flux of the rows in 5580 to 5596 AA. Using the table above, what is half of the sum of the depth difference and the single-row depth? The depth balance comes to -1.3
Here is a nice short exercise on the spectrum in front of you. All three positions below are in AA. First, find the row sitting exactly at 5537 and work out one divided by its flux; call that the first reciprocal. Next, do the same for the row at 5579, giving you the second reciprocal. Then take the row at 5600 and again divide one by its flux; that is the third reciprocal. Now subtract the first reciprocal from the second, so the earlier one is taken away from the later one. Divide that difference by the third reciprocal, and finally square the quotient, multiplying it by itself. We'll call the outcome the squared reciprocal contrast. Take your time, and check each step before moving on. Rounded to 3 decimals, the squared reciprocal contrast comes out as 0.016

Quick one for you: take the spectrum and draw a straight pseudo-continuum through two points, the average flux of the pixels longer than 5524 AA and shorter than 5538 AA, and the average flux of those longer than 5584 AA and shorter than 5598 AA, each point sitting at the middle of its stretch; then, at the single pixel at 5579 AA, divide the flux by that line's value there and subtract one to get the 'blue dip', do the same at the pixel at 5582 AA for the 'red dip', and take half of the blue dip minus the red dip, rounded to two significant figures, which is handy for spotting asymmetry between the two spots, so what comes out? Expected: 0.023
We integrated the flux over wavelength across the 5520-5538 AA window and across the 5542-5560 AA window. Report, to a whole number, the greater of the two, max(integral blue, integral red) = 570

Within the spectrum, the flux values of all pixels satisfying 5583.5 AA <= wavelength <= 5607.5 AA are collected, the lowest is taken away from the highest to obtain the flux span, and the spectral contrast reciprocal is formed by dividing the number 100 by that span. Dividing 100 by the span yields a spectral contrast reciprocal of 32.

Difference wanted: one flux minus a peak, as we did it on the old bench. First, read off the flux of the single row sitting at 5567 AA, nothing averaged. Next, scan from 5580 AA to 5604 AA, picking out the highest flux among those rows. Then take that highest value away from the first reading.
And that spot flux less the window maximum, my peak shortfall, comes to 1.6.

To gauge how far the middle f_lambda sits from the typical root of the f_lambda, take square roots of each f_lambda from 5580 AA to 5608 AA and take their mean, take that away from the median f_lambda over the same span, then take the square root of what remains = 4.90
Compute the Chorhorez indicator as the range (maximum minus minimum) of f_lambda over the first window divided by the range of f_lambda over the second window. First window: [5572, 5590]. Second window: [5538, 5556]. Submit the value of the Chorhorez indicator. 1.0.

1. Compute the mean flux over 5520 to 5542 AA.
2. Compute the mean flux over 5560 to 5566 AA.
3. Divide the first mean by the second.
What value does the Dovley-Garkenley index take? 0.96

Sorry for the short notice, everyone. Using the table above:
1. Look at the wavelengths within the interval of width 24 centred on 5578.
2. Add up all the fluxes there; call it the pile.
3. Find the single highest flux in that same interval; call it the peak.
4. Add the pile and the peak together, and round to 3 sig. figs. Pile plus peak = 280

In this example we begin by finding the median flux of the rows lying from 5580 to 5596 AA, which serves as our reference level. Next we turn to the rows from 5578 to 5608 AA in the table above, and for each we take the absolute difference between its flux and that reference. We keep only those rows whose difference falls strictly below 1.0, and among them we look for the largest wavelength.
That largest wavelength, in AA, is 5606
